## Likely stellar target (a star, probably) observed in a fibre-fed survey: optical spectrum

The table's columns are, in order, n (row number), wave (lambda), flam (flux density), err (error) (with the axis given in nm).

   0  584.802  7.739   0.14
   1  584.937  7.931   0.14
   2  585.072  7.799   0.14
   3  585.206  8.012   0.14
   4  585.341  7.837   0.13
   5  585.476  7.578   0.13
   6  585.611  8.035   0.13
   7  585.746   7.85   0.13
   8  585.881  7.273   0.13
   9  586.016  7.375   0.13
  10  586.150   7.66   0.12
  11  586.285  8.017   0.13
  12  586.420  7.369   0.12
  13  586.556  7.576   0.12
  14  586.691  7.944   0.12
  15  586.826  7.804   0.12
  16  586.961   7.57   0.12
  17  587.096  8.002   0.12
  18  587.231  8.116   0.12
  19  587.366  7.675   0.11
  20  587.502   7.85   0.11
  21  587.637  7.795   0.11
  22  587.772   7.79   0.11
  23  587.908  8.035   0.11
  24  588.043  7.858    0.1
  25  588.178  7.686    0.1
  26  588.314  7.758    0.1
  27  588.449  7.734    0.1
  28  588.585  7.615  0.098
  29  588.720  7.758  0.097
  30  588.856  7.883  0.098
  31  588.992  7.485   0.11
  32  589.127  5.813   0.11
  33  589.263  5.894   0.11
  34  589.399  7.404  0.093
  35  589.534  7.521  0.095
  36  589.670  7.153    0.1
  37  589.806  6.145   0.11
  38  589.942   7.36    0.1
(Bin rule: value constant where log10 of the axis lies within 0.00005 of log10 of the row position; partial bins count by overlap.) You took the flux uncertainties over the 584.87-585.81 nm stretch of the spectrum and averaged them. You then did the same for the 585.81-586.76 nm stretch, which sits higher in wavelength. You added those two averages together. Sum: 0.259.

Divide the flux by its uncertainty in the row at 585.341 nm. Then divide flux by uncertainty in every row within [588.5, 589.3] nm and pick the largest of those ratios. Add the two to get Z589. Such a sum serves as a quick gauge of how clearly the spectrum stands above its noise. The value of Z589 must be 141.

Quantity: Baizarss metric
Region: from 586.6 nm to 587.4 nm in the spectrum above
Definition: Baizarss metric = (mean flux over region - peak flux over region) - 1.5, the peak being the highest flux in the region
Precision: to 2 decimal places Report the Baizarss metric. -1.76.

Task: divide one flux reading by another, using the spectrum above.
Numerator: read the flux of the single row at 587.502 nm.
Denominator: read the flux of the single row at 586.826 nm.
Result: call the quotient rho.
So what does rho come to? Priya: 1.01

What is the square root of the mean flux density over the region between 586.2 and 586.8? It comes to 2.78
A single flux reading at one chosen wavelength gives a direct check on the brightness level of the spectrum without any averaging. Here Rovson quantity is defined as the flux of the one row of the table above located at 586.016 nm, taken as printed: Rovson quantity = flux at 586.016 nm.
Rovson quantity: 7.375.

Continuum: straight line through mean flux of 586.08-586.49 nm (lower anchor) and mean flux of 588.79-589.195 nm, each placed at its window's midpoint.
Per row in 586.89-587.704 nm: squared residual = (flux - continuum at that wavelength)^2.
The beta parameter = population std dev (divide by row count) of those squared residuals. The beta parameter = 0.14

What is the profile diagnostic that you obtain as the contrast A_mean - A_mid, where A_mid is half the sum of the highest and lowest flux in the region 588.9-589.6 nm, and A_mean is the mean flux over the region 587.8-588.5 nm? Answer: 1.15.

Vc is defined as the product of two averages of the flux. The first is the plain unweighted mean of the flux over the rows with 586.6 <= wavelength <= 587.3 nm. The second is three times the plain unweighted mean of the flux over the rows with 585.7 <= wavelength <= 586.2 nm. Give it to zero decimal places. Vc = 178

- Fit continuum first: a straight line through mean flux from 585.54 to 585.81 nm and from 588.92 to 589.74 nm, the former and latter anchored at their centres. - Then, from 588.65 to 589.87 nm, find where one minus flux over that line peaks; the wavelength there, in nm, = 589.127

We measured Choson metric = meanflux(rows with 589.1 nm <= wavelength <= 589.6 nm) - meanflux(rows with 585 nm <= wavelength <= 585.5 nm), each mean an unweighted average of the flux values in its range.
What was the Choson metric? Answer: -1.1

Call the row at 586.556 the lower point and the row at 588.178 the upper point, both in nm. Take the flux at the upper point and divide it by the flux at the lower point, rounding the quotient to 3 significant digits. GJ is 1.01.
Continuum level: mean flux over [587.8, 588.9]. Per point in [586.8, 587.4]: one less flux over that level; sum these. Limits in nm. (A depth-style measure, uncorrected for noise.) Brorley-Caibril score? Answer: -0.03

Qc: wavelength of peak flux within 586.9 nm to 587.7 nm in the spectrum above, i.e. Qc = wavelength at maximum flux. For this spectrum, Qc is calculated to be 587.231 nm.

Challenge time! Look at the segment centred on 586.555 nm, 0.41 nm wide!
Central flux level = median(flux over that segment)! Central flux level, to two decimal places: 7.58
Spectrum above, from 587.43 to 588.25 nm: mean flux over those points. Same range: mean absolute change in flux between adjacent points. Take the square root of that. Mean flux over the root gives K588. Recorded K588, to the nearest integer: 22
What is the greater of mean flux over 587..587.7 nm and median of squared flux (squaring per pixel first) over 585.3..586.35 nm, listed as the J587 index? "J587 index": 60.0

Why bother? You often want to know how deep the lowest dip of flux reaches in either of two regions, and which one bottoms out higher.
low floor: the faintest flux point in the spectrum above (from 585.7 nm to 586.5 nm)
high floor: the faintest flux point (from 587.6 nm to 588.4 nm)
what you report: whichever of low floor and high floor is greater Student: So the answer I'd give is 7.686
